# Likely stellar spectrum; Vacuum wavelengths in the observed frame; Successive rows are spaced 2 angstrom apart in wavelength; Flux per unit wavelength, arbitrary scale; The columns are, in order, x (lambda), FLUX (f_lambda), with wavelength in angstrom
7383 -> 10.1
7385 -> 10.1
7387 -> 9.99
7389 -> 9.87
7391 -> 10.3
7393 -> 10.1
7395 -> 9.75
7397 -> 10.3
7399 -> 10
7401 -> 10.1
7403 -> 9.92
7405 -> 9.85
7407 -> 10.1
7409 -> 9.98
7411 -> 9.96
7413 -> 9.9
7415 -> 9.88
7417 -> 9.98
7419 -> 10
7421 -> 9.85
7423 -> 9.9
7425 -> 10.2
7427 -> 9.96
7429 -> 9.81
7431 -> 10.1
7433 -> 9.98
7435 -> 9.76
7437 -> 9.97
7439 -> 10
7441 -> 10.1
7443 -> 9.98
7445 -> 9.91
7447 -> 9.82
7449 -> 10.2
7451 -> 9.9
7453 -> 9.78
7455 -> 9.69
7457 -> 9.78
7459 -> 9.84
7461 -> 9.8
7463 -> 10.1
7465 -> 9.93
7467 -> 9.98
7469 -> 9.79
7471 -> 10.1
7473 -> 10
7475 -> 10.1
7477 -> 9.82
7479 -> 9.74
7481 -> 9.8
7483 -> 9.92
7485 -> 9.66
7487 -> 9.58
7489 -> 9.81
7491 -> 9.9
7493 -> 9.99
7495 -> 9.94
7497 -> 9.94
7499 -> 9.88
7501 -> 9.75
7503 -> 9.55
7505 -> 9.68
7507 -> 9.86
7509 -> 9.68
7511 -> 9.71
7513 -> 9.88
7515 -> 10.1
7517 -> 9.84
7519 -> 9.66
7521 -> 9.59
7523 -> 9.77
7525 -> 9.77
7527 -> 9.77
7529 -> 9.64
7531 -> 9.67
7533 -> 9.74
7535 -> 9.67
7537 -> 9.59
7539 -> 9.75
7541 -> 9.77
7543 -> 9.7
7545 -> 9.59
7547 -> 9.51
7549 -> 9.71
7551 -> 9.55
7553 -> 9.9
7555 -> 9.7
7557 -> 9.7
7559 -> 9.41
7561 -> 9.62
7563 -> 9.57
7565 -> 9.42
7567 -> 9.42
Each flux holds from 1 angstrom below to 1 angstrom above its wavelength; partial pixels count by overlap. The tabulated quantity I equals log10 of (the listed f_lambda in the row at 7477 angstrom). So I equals 0.992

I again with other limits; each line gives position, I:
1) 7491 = 0.996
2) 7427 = 0.998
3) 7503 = 0.980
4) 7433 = 0.999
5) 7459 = 0.993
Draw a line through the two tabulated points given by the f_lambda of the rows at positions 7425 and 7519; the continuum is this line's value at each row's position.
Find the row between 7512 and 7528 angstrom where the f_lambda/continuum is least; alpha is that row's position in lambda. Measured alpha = 7521 angstrom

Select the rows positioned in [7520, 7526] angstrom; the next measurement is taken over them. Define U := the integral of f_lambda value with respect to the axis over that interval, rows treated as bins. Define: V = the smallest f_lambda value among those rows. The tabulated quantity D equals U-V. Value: 49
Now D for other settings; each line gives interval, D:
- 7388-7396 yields 70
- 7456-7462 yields 49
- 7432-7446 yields 130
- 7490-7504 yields 128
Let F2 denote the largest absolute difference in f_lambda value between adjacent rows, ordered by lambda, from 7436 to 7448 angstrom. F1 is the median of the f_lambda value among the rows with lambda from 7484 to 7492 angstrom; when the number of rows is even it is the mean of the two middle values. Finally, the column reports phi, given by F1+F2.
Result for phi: 9.9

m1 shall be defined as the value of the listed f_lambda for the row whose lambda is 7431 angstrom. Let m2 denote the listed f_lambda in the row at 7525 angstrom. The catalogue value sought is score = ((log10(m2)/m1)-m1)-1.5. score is -11.5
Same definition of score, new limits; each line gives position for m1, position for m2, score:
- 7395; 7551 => -11.1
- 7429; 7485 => -11.2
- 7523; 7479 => -11.2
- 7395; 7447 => -11.1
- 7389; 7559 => -11.3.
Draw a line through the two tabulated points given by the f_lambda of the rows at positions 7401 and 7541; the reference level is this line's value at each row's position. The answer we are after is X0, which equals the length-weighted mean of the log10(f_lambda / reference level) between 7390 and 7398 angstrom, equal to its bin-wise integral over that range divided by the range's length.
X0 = -0.0003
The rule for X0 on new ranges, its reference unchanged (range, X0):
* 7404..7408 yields -0.0049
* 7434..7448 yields -0.0031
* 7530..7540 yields -0.0045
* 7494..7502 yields 0.0003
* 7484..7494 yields -0.0047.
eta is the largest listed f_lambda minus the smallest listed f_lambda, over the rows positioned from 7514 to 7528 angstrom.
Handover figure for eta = 0.51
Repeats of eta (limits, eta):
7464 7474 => 0.31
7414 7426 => 0.35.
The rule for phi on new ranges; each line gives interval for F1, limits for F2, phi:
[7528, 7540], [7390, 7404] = 10.2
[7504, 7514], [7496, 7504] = 9.9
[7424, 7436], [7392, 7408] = 10.5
